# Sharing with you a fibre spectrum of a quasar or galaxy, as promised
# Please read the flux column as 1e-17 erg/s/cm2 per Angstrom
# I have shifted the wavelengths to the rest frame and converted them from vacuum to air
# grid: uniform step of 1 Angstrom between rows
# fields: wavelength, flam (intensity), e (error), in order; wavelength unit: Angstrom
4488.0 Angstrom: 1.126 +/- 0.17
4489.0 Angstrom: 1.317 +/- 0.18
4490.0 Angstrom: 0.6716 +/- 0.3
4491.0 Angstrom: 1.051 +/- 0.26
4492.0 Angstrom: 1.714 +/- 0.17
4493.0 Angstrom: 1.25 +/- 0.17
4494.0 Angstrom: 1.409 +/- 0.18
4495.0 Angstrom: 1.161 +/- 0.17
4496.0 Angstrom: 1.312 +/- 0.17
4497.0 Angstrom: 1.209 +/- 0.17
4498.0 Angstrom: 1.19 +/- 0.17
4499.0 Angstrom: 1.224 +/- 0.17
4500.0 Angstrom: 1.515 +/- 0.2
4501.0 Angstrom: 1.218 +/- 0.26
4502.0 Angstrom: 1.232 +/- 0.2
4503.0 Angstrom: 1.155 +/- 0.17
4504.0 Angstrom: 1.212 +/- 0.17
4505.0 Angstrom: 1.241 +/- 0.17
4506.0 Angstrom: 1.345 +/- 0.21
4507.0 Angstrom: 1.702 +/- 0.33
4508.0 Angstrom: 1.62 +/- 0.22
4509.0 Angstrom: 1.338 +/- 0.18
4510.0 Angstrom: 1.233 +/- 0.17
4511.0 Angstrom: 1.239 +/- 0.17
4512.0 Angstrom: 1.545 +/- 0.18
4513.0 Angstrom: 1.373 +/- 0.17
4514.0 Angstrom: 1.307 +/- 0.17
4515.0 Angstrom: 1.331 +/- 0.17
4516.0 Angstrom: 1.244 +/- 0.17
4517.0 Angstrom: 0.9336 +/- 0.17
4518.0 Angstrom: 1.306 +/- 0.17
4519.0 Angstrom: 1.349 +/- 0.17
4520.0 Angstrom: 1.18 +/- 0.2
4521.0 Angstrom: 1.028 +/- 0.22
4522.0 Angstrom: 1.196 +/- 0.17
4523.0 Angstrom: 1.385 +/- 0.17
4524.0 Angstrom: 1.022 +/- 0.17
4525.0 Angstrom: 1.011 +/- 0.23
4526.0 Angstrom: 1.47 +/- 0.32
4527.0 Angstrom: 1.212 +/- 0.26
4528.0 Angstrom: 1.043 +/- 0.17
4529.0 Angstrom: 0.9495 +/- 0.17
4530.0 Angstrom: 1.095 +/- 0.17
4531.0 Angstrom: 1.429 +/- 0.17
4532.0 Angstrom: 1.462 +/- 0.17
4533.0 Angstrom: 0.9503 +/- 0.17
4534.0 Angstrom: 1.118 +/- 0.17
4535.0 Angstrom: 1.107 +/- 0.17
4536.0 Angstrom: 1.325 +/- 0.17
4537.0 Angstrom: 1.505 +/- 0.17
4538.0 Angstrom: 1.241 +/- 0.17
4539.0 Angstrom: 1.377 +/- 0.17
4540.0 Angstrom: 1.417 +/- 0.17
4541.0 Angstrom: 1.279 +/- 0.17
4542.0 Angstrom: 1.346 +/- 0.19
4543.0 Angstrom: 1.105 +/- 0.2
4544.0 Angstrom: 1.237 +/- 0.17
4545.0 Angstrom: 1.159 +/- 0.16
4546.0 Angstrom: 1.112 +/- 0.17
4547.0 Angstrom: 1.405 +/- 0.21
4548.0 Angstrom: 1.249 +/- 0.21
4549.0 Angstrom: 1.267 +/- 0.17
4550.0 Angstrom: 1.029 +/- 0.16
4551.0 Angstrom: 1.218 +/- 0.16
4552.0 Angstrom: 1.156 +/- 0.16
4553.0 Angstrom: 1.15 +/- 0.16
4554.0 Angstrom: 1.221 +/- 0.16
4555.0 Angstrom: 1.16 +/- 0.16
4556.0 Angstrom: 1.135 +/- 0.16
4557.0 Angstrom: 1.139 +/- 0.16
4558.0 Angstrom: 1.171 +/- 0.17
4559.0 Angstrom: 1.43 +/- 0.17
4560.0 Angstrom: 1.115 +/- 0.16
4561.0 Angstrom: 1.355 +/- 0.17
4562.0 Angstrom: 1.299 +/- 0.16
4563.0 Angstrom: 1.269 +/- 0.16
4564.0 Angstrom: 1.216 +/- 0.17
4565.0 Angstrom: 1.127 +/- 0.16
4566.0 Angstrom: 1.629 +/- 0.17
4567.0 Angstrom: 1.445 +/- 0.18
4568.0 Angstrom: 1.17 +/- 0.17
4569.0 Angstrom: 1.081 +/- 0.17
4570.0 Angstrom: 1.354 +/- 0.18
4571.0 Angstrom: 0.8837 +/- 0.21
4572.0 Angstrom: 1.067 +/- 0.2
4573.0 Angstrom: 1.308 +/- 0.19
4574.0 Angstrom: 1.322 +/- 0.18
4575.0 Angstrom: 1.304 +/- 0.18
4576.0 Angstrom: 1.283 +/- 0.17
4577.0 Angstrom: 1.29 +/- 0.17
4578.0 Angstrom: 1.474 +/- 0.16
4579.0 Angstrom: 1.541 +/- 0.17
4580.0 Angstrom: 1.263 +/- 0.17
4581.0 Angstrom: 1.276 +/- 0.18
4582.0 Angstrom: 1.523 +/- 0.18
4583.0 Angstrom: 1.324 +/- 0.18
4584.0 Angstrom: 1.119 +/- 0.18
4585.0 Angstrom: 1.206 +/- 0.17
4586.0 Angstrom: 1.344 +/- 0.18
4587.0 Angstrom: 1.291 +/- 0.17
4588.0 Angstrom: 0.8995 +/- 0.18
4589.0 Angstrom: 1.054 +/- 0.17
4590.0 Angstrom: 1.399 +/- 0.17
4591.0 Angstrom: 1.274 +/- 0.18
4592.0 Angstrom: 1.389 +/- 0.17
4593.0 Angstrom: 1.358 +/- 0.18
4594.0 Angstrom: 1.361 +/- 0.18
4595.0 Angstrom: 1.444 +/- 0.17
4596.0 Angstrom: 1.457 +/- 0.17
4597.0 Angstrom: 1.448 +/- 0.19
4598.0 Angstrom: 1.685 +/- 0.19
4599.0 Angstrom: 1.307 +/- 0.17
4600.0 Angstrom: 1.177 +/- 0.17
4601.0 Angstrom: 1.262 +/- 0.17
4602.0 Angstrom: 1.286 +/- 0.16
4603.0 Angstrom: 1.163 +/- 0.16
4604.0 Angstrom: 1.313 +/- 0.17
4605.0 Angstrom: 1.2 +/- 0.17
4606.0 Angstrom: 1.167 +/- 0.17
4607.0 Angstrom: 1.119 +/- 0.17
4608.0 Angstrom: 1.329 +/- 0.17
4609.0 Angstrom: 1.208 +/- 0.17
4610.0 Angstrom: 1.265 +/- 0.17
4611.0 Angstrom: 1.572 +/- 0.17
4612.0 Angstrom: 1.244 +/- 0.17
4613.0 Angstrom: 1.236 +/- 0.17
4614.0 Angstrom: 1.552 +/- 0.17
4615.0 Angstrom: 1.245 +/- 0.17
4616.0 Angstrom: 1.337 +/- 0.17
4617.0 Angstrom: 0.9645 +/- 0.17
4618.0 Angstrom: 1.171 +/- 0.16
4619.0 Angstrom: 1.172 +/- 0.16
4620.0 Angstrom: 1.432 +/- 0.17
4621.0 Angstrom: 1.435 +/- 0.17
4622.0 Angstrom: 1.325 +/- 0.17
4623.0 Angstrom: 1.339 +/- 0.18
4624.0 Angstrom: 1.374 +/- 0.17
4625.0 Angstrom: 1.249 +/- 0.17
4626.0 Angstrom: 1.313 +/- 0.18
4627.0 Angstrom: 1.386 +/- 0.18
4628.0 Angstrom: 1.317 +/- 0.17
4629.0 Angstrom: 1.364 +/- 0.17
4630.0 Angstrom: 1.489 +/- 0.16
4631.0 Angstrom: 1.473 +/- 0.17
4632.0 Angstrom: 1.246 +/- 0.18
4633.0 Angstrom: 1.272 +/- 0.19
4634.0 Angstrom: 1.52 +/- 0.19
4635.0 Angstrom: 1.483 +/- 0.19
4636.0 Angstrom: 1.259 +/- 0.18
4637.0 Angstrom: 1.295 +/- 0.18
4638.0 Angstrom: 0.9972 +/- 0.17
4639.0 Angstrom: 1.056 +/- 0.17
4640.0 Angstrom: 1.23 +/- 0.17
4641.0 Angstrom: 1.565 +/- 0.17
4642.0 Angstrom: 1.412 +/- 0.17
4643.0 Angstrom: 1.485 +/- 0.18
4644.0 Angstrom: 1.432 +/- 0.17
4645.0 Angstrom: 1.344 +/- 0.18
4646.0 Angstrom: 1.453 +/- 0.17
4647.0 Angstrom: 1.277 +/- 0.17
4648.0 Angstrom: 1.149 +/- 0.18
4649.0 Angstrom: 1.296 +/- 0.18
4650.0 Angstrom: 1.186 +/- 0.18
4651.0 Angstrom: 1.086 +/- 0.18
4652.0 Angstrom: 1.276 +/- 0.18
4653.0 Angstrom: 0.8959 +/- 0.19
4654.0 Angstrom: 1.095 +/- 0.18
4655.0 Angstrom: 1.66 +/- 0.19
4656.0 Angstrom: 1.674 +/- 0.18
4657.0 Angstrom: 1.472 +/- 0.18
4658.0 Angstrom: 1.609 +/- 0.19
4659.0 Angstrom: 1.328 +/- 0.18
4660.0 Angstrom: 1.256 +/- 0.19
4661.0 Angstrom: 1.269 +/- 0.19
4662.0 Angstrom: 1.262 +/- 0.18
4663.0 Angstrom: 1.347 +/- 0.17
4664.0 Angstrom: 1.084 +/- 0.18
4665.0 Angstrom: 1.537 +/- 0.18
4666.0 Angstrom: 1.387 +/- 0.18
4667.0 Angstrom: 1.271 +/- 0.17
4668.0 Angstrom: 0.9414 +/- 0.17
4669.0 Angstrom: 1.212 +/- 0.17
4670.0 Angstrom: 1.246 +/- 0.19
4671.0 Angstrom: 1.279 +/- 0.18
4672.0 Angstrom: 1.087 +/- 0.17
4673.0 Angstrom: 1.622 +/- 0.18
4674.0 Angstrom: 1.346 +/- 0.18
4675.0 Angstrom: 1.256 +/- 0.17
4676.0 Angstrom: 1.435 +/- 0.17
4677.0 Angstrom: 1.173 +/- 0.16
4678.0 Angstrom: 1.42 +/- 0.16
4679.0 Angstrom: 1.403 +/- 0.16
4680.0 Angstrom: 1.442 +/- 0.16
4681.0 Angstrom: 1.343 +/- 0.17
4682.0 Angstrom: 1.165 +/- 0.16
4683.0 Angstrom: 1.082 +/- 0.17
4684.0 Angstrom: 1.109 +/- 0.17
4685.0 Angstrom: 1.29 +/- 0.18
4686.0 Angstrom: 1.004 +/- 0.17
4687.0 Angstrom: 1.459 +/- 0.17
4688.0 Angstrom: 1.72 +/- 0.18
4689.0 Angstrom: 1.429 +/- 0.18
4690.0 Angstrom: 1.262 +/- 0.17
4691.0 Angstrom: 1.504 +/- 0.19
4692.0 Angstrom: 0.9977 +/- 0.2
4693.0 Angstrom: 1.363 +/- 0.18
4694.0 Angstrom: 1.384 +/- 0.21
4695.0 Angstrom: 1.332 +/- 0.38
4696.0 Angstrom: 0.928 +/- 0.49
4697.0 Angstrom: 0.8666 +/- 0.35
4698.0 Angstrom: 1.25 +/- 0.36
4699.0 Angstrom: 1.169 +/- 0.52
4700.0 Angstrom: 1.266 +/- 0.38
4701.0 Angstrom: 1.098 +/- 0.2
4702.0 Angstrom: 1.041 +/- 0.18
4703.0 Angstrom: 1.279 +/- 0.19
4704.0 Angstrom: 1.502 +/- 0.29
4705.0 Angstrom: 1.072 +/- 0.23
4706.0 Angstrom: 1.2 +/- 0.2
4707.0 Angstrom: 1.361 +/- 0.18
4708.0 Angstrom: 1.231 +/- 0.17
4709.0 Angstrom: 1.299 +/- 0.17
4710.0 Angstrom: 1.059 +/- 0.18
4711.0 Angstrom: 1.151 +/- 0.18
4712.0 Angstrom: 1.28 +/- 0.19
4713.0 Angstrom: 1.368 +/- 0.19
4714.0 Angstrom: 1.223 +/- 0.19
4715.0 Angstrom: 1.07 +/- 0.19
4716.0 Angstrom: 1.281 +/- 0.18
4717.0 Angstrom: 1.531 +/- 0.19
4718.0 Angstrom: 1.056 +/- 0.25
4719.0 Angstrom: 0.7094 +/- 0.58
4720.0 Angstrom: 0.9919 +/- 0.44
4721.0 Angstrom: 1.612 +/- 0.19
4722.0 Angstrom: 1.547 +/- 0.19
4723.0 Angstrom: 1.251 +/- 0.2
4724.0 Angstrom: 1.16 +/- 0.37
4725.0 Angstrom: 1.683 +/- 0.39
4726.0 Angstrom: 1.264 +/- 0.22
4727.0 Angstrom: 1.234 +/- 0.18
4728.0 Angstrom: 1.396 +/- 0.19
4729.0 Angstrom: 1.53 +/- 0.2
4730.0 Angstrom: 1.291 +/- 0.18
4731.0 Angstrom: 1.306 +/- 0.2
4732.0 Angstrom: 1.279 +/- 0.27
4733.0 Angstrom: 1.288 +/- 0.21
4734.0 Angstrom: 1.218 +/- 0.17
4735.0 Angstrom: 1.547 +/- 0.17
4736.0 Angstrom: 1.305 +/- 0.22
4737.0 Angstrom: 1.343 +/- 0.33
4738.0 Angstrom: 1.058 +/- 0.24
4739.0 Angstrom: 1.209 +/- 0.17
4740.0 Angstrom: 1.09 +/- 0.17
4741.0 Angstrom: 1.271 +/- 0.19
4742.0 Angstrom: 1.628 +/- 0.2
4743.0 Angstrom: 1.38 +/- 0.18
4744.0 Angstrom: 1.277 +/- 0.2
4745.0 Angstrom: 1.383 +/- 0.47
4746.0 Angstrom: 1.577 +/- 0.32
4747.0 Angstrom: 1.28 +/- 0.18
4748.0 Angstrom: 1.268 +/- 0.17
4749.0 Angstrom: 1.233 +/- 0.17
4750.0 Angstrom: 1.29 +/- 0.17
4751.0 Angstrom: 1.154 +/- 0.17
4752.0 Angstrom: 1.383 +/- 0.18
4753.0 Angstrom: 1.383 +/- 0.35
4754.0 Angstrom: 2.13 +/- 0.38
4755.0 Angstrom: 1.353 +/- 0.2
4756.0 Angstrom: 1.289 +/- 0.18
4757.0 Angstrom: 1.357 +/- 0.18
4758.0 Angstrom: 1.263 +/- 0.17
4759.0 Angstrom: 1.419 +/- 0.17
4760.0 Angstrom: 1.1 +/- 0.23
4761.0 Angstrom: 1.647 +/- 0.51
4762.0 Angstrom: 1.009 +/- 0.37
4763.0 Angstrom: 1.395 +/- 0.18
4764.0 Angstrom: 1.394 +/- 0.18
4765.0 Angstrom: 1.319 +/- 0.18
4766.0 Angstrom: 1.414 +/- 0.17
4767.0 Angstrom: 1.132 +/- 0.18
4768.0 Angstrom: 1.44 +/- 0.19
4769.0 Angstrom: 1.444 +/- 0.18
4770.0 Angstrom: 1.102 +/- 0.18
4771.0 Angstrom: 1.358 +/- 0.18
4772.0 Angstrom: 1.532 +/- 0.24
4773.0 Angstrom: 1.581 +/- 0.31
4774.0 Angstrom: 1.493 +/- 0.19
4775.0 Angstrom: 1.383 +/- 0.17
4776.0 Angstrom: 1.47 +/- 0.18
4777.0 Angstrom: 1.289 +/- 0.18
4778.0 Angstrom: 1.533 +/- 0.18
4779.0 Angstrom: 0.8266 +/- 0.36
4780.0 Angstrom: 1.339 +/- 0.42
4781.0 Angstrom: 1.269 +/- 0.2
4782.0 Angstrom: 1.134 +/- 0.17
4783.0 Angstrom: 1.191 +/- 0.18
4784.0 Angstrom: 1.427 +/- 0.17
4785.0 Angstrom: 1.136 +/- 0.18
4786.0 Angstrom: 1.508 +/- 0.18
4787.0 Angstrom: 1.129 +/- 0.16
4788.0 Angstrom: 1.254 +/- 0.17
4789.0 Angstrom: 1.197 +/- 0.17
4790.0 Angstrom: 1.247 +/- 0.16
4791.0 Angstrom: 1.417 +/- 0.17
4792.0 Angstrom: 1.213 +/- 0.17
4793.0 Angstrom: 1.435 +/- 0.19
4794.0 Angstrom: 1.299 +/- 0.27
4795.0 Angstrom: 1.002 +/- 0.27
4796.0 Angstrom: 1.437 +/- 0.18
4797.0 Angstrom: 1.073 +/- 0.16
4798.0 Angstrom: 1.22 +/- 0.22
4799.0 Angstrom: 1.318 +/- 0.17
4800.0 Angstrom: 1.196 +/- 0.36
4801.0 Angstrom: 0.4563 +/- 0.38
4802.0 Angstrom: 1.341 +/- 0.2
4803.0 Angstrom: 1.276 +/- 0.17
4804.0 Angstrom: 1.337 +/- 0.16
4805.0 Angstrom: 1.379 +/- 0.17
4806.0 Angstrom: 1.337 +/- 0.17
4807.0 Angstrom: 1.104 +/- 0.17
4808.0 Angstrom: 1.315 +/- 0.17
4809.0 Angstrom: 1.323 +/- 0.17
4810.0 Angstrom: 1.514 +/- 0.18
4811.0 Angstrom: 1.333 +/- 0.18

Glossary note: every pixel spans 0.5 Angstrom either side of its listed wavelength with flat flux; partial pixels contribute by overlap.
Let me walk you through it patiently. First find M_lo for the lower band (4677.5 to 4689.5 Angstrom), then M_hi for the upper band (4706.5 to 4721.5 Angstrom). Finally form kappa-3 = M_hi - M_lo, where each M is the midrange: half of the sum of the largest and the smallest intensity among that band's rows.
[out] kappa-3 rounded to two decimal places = -0.20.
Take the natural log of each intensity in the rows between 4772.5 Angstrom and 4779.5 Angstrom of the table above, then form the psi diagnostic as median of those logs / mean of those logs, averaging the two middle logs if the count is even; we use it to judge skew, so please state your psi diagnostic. 1.31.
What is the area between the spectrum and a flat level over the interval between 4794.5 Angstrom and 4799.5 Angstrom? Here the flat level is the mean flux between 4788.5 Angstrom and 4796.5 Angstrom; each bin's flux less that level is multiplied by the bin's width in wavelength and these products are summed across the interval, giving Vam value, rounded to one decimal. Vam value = -0.4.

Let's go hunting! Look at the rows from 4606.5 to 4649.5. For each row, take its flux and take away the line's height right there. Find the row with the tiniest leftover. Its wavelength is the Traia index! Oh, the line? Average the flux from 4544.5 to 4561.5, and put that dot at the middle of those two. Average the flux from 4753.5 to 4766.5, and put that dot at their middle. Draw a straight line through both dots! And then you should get 4617.0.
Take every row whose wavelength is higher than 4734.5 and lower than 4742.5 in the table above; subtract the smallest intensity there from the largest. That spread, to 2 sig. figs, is 0.57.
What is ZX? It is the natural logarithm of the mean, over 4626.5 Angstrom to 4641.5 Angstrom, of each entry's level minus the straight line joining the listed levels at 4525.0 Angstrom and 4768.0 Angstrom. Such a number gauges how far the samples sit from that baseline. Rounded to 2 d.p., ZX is -2.07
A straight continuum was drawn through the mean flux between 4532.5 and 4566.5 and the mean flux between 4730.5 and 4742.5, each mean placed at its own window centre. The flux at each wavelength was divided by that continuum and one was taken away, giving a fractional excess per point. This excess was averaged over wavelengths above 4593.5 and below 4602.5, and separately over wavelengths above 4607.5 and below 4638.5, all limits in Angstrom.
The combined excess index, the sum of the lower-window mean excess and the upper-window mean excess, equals 0.15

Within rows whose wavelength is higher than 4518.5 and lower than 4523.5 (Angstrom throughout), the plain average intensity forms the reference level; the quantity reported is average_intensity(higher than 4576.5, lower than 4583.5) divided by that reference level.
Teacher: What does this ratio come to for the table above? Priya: 1.13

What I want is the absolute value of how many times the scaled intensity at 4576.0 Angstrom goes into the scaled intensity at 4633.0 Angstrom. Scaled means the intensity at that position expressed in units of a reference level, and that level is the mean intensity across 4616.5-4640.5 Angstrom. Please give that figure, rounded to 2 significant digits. 0.99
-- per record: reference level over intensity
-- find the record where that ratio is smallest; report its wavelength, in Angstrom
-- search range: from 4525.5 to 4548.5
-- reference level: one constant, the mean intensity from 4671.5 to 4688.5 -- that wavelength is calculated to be 4537.0 Angstrom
